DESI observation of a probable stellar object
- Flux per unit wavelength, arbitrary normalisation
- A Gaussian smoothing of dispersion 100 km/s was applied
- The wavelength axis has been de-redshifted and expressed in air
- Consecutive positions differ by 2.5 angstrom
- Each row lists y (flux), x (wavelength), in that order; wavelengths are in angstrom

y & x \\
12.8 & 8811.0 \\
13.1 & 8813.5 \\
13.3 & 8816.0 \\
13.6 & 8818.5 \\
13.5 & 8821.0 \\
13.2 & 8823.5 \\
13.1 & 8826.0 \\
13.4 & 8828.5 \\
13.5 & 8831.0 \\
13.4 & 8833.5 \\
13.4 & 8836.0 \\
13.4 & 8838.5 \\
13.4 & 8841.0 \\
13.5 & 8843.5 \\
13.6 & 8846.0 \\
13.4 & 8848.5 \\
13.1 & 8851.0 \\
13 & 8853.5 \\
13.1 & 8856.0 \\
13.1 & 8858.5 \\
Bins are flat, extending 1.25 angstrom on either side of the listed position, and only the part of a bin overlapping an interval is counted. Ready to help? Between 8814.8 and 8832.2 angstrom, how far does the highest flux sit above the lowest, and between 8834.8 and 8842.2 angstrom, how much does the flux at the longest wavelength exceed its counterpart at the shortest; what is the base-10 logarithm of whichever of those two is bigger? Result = -0.30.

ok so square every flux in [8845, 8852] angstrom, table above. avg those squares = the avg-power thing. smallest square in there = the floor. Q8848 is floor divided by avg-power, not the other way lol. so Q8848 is 0.960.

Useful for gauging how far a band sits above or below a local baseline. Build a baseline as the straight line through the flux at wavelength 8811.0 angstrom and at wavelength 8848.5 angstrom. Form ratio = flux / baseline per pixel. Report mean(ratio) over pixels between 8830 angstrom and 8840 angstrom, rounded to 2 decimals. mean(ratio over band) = 1.02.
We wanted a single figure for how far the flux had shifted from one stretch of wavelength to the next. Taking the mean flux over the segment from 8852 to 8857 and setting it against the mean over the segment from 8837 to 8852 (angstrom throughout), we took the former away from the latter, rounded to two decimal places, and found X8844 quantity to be 0.35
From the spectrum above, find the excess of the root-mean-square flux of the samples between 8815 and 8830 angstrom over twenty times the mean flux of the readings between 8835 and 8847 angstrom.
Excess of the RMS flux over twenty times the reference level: -256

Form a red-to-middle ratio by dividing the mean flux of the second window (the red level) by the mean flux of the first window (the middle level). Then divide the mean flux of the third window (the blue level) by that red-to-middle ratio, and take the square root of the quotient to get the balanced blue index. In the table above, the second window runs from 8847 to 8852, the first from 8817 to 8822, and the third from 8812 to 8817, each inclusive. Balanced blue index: 3.67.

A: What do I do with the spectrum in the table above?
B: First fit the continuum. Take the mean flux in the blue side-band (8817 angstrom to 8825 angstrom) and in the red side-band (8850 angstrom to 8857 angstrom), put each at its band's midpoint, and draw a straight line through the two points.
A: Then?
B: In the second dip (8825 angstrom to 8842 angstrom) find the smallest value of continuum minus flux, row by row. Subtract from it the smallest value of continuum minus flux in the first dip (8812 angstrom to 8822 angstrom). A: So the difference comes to -0.05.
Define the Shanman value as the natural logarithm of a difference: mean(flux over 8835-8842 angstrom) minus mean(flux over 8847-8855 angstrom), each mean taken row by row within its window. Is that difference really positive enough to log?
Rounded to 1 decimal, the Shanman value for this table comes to -1.5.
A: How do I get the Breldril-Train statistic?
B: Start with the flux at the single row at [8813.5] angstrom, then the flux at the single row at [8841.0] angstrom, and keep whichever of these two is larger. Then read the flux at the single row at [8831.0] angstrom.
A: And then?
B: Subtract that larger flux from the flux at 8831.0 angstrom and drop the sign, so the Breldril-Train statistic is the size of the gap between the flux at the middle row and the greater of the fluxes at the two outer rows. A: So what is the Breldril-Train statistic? 0.10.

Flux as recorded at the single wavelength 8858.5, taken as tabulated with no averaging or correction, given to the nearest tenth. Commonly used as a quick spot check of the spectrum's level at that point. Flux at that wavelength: 13.1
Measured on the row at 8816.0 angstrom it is 13.3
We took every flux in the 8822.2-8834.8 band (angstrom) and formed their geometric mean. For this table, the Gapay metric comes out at 13.32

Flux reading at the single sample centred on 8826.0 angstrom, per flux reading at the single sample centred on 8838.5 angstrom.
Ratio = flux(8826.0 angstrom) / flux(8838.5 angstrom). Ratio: 0.98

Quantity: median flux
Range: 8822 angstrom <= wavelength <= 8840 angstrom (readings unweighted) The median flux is 13.4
